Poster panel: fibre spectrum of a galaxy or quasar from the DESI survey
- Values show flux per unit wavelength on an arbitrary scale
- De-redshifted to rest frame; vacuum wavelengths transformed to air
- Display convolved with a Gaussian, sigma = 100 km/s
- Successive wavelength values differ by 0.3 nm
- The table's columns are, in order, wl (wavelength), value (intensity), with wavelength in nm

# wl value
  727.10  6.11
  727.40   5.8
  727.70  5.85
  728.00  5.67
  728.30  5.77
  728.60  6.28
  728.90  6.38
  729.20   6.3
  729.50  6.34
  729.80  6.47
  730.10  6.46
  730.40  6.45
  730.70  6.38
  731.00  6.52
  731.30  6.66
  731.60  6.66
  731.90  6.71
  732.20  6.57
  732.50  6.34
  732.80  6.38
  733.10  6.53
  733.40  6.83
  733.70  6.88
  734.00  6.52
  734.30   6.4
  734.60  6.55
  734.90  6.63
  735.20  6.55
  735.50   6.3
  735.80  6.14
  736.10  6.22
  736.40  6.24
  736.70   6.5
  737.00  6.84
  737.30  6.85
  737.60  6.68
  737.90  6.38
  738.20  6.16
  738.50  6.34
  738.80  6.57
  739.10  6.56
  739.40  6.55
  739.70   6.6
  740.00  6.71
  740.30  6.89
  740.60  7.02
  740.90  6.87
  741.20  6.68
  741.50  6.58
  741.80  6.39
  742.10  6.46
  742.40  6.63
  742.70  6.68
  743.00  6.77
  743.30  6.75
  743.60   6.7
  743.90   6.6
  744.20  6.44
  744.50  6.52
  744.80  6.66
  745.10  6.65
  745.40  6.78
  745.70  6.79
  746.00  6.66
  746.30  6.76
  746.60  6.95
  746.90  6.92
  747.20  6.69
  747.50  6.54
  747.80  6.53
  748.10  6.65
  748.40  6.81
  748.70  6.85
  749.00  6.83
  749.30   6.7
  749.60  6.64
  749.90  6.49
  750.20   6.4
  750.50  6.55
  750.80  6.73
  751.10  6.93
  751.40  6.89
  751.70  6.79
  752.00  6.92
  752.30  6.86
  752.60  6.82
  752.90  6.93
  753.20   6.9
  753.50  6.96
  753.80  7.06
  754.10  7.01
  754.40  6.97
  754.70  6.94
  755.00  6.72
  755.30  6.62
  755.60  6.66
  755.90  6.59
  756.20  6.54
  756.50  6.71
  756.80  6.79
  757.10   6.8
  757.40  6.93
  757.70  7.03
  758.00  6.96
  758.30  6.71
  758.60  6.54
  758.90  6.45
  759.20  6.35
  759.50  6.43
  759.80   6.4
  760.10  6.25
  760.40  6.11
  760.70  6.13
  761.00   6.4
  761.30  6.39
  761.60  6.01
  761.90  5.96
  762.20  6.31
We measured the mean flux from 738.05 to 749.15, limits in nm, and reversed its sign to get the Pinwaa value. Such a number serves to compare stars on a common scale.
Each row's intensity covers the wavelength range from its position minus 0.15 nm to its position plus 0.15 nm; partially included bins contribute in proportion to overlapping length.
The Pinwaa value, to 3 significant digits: -6.66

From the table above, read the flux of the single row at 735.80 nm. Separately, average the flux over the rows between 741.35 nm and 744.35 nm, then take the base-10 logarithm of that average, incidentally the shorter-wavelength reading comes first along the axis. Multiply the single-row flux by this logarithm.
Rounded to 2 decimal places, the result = 5.03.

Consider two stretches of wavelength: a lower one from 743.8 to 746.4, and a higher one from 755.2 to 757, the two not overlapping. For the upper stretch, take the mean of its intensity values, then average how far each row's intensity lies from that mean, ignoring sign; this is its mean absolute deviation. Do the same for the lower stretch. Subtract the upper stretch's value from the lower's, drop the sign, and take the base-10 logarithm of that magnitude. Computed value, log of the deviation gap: -1.71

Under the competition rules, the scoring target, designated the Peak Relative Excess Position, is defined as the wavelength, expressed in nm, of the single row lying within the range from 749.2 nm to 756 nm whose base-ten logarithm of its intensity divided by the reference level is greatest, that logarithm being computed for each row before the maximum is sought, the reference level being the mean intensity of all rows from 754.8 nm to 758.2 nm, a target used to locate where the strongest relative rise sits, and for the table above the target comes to 753.80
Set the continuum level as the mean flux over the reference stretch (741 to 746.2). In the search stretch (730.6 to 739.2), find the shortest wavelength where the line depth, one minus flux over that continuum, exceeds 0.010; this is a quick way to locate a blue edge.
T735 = 730.70 nm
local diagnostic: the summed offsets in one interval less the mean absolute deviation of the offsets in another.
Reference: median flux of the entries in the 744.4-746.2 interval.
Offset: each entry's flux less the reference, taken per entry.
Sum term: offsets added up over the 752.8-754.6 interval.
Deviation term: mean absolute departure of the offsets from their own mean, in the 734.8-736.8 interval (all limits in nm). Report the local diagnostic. 1.7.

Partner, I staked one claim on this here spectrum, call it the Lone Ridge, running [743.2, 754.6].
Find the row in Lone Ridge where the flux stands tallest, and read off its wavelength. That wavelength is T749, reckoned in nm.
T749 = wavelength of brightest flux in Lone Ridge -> 753.80 nm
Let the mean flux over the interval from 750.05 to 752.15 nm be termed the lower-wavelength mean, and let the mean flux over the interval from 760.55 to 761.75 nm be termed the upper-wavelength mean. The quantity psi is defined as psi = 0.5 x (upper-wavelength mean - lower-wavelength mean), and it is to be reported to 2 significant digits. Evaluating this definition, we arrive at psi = -0.26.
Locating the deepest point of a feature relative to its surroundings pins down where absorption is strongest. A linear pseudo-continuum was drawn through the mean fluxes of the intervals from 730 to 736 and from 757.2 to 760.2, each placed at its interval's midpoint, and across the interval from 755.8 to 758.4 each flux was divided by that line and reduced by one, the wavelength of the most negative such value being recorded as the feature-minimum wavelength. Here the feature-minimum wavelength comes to 756.20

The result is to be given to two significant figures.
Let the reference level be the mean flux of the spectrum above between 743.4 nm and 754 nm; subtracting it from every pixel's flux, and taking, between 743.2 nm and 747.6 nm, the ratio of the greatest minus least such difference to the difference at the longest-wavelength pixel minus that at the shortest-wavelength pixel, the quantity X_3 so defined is -2.4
